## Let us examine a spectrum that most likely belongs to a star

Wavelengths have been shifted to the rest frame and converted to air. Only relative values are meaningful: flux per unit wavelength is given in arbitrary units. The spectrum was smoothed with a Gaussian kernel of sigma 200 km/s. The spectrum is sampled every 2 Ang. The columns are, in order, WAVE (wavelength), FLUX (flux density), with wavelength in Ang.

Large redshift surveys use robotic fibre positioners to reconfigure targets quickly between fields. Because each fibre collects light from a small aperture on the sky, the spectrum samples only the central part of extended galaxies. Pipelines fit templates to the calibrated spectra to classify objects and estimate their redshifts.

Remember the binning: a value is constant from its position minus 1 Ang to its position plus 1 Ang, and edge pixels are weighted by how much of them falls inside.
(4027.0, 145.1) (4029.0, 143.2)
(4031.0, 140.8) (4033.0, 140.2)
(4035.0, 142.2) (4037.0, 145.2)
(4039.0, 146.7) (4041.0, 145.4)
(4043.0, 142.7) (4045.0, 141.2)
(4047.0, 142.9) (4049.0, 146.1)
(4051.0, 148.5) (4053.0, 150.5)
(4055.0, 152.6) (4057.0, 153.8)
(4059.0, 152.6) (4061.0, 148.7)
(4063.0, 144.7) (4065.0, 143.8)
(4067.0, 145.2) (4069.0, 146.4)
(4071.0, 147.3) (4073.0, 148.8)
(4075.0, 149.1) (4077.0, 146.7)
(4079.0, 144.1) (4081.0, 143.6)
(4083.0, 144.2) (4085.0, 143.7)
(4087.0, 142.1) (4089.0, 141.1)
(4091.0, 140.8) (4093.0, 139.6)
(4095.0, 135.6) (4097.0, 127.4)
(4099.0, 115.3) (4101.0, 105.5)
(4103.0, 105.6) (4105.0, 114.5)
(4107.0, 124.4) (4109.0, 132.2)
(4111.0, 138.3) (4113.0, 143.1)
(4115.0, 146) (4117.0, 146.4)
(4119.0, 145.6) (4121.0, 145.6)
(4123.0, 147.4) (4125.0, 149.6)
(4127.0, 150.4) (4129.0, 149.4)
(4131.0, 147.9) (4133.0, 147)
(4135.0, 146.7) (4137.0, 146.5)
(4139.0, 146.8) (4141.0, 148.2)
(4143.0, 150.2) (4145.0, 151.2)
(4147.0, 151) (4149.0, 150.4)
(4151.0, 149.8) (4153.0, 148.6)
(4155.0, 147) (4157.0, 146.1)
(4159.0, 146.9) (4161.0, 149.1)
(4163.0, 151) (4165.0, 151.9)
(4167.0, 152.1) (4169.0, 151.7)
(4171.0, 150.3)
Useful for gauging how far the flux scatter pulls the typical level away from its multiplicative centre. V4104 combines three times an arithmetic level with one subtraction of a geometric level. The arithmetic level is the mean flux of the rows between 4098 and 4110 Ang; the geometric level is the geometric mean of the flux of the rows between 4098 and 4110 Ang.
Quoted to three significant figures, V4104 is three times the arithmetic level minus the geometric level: 233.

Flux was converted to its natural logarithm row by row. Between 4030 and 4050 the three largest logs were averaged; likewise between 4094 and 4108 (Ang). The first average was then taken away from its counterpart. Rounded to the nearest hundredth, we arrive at -0.12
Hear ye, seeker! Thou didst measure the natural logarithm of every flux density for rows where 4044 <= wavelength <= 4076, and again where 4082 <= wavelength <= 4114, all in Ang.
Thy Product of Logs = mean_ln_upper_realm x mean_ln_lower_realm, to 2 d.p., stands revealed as 24.32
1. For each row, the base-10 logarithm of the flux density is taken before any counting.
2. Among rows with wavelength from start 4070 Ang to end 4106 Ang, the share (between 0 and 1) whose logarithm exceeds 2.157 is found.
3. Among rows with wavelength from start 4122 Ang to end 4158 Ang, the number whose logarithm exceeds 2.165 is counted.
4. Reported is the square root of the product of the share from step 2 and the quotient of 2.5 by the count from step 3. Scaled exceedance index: 0.26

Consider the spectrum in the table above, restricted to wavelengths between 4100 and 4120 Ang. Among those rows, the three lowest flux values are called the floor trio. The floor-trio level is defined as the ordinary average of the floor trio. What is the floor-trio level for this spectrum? 109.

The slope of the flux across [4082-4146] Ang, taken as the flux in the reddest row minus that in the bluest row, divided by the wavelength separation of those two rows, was 0.11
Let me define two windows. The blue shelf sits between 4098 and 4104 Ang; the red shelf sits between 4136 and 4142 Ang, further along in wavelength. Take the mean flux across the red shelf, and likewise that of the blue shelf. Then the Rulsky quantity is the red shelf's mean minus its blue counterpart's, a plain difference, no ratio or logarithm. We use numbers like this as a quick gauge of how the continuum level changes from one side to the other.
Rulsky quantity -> 38.4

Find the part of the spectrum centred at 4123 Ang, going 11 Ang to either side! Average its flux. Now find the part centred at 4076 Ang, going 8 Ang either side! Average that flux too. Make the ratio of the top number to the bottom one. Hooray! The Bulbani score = 1.01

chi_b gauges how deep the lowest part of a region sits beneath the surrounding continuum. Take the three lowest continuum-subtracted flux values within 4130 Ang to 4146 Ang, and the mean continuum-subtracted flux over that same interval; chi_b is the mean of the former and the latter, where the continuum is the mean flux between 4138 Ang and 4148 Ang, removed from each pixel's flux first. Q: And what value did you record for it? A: -2.1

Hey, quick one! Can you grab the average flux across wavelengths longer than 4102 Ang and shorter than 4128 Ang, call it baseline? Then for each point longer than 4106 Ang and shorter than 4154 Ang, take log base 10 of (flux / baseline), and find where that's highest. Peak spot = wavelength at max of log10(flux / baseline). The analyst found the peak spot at 4145.0 Ang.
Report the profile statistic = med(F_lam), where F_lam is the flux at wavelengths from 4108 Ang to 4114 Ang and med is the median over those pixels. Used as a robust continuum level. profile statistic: 138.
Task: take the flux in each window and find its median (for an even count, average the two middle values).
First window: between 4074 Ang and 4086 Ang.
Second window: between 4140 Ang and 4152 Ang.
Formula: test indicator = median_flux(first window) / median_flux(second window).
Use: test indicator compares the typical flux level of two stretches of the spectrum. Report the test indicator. 0.96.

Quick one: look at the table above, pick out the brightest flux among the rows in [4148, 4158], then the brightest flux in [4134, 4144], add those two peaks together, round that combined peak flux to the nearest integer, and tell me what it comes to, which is 301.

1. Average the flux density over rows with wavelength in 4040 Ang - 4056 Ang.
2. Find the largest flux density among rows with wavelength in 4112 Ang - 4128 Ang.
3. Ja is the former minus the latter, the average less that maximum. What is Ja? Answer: -4.2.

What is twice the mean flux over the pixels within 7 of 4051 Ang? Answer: 296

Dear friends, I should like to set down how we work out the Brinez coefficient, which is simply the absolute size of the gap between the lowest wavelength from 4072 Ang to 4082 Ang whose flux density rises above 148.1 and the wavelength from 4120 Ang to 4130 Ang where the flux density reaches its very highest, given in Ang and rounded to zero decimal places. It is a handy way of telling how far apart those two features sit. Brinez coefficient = 54 Ang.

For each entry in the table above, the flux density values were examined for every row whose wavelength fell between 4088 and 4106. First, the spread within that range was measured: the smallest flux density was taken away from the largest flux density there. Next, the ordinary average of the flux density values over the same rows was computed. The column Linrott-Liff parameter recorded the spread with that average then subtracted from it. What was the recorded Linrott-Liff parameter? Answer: -89.4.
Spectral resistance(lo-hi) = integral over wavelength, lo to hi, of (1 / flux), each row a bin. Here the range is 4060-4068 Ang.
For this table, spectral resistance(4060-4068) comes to 0.055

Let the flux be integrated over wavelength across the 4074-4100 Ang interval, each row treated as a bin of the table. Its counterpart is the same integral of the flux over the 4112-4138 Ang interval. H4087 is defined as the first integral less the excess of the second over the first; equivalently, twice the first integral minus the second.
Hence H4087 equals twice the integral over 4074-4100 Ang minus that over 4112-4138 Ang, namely 3430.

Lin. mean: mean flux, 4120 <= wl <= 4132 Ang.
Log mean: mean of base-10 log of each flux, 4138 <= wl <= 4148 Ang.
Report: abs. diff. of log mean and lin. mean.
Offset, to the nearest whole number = 146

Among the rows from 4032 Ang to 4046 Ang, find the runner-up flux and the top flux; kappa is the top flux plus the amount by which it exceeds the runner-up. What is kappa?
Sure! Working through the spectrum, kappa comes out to 148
